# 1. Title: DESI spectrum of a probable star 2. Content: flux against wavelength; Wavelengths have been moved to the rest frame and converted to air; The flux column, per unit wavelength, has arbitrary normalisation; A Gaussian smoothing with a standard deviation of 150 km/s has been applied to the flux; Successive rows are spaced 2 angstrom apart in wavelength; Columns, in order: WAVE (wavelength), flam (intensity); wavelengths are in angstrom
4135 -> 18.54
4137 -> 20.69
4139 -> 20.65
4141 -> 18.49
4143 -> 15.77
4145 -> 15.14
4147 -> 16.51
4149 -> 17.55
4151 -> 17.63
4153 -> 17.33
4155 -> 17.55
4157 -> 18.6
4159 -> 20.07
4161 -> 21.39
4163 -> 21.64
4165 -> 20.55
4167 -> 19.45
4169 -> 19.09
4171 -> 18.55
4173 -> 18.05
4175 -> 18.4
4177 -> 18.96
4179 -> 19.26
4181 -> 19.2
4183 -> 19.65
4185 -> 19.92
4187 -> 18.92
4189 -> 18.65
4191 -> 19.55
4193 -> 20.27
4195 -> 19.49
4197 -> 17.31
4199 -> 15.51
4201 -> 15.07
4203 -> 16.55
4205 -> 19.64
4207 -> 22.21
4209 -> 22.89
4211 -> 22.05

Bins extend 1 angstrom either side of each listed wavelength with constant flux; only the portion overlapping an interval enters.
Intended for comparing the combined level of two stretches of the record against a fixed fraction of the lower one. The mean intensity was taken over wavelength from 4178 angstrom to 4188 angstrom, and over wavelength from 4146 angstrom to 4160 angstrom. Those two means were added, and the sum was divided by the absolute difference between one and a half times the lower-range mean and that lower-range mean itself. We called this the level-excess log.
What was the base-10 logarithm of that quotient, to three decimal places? 0.620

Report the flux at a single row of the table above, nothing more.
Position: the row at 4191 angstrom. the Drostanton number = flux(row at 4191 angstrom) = 19.55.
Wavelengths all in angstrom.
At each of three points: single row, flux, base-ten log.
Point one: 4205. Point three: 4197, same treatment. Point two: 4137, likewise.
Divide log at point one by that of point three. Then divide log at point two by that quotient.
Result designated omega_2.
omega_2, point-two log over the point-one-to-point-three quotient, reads 1.26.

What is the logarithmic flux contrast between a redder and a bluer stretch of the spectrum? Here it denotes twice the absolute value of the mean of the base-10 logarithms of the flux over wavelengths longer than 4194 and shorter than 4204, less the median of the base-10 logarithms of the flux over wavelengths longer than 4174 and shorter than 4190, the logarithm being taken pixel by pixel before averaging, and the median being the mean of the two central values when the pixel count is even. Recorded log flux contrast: 0.11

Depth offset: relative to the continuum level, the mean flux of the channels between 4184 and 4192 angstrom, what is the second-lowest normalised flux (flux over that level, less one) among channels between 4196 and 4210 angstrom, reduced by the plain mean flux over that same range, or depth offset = -18.6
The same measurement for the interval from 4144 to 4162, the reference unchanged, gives -18.1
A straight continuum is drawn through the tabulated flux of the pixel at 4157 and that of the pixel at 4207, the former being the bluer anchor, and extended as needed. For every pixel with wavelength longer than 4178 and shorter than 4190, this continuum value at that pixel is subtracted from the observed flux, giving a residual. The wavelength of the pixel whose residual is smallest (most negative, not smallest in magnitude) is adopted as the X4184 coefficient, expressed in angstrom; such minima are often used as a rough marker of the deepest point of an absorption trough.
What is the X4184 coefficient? 4189 angstrom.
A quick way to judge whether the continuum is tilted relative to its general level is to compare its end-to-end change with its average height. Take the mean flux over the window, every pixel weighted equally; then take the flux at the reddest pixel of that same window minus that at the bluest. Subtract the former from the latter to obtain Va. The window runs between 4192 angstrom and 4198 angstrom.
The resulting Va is -22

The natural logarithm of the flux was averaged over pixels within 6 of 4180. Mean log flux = 2.96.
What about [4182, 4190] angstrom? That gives 2.96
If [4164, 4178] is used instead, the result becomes 2.94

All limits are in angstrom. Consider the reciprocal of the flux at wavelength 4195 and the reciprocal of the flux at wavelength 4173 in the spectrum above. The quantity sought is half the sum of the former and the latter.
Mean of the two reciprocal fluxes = 0.053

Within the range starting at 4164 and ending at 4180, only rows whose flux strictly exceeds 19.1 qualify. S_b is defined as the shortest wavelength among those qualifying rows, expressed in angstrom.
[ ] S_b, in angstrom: 4165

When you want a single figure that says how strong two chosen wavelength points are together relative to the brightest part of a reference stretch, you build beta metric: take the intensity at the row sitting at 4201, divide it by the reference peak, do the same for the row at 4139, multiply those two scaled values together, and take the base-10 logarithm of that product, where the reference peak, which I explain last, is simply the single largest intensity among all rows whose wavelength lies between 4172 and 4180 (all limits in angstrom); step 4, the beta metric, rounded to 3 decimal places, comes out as -0.076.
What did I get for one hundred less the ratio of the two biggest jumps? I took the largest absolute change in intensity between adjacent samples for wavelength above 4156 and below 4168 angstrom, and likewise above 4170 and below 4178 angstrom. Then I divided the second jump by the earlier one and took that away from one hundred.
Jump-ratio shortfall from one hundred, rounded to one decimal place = 99.6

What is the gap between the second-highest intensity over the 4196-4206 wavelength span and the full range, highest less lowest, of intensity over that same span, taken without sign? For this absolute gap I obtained 12.7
